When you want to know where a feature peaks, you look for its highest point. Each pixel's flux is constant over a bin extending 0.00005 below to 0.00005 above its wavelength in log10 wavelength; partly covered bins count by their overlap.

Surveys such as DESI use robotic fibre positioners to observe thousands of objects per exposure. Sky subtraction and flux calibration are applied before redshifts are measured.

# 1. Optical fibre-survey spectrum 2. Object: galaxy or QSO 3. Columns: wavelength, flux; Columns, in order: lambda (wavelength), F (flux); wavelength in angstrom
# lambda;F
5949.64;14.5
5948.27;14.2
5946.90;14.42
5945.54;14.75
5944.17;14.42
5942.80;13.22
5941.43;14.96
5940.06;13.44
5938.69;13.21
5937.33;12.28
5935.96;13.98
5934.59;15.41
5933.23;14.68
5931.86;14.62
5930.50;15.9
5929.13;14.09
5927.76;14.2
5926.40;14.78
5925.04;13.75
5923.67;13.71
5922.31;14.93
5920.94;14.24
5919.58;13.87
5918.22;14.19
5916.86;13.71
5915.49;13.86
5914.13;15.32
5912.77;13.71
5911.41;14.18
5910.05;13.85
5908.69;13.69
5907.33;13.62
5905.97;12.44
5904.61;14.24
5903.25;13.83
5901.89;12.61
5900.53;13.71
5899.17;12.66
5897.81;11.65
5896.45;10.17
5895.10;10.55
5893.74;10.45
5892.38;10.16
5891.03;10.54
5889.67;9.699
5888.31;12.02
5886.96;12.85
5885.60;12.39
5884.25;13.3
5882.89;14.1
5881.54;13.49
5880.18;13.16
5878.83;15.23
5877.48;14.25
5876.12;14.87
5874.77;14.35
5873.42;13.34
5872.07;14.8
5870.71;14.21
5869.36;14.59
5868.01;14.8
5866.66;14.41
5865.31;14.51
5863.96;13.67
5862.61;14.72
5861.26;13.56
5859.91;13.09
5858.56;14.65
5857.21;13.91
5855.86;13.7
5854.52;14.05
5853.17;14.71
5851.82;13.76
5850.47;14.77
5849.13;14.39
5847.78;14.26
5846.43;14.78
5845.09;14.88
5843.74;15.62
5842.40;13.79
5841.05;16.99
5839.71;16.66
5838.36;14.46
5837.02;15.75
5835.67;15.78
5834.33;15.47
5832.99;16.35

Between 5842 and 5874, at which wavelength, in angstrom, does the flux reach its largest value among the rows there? 5843.74 angstrom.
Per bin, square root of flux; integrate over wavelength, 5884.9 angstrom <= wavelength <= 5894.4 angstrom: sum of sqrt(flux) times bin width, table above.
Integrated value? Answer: 31.7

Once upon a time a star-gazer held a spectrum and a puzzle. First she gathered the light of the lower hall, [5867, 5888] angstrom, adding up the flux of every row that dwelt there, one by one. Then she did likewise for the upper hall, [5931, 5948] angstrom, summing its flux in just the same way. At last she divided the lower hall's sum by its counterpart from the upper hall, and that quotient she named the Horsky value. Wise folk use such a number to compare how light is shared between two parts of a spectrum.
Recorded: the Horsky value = 1.2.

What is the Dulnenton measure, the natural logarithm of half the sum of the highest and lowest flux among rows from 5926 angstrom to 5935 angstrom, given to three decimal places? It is 2.708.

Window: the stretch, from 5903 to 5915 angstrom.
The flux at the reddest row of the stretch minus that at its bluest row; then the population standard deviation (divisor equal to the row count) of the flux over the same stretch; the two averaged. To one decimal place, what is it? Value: 1.1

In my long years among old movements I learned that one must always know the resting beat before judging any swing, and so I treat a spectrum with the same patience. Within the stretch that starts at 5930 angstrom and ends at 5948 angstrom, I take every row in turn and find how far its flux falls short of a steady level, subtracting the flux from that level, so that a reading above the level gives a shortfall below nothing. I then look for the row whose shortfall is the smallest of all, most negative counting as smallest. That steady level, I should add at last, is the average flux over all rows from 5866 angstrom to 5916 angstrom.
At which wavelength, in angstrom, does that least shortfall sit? 5930.50 angstrom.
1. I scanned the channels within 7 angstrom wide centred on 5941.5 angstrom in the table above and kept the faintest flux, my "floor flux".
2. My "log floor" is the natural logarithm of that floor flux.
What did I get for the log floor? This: 2.58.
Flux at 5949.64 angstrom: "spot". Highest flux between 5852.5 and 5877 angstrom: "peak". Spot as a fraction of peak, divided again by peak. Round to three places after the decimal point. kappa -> 0.066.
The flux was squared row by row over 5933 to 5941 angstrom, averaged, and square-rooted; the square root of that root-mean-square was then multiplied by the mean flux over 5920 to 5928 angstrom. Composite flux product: 53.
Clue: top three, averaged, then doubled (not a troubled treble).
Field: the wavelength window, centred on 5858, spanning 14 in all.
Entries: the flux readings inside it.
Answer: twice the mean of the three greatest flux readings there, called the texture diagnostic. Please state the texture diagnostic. 29.4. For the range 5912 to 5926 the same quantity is 29.7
